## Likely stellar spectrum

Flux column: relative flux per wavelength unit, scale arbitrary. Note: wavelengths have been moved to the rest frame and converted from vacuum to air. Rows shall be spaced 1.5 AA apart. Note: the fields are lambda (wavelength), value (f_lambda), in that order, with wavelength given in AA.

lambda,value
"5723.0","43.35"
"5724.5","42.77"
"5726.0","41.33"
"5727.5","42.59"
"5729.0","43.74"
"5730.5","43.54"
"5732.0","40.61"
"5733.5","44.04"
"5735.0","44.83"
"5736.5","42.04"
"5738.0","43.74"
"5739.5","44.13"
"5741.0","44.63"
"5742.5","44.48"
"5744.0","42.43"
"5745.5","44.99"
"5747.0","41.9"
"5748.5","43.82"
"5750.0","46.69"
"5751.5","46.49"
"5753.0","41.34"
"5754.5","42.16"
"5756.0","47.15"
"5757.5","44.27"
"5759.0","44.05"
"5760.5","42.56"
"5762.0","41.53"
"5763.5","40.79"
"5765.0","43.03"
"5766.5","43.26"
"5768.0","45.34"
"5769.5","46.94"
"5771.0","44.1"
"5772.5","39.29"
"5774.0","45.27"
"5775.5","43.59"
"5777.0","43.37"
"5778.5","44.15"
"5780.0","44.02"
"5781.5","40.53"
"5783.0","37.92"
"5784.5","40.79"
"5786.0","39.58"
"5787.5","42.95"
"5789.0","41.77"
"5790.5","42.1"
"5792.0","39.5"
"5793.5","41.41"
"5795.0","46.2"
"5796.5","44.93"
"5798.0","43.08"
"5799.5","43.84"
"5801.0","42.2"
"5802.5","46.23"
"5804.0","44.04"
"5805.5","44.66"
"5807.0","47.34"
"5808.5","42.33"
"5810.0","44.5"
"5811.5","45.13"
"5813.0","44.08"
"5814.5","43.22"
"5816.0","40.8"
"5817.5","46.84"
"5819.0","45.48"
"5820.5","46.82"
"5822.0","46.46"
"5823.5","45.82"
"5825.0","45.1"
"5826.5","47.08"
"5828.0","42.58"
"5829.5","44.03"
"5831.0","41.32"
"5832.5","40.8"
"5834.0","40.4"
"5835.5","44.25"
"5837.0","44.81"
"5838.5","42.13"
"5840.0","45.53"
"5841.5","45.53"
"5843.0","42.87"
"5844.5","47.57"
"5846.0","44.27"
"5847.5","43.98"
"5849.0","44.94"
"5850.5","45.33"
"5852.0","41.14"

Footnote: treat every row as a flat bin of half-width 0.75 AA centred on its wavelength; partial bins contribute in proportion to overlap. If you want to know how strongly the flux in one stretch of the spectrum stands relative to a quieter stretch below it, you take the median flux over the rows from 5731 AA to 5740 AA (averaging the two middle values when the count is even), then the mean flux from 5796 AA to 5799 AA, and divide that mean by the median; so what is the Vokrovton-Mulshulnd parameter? 1.00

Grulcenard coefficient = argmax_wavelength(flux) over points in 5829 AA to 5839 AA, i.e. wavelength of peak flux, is 5837.0 AA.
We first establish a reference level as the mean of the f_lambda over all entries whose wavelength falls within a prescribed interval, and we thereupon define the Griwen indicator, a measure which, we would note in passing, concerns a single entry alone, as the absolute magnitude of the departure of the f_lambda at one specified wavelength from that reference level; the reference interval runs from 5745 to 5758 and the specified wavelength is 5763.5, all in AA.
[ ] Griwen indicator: 3.5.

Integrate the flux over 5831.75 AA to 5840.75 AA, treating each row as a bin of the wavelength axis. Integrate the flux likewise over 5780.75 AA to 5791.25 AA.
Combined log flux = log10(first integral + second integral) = 2.91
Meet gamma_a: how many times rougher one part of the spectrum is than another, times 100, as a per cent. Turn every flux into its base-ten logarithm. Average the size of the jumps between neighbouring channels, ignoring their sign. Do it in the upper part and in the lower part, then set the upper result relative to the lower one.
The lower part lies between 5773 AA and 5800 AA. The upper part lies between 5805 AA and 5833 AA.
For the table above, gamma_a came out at 105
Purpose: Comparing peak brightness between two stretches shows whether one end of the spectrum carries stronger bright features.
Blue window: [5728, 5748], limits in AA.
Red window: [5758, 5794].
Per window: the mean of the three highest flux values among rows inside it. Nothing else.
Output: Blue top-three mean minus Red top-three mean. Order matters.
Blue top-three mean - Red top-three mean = -1.0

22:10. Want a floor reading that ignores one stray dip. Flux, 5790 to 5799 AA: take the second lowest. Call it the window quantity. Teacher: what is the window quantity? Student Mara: 41.41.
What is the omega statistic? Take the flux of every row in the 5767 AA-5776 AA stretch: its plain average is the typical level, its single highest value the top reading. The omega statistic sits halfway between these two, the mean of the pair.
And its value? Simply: 45.5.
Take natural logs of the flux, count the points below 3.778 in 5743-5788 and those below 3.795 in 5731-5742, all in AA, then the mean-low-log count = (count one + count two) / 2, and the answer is 11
